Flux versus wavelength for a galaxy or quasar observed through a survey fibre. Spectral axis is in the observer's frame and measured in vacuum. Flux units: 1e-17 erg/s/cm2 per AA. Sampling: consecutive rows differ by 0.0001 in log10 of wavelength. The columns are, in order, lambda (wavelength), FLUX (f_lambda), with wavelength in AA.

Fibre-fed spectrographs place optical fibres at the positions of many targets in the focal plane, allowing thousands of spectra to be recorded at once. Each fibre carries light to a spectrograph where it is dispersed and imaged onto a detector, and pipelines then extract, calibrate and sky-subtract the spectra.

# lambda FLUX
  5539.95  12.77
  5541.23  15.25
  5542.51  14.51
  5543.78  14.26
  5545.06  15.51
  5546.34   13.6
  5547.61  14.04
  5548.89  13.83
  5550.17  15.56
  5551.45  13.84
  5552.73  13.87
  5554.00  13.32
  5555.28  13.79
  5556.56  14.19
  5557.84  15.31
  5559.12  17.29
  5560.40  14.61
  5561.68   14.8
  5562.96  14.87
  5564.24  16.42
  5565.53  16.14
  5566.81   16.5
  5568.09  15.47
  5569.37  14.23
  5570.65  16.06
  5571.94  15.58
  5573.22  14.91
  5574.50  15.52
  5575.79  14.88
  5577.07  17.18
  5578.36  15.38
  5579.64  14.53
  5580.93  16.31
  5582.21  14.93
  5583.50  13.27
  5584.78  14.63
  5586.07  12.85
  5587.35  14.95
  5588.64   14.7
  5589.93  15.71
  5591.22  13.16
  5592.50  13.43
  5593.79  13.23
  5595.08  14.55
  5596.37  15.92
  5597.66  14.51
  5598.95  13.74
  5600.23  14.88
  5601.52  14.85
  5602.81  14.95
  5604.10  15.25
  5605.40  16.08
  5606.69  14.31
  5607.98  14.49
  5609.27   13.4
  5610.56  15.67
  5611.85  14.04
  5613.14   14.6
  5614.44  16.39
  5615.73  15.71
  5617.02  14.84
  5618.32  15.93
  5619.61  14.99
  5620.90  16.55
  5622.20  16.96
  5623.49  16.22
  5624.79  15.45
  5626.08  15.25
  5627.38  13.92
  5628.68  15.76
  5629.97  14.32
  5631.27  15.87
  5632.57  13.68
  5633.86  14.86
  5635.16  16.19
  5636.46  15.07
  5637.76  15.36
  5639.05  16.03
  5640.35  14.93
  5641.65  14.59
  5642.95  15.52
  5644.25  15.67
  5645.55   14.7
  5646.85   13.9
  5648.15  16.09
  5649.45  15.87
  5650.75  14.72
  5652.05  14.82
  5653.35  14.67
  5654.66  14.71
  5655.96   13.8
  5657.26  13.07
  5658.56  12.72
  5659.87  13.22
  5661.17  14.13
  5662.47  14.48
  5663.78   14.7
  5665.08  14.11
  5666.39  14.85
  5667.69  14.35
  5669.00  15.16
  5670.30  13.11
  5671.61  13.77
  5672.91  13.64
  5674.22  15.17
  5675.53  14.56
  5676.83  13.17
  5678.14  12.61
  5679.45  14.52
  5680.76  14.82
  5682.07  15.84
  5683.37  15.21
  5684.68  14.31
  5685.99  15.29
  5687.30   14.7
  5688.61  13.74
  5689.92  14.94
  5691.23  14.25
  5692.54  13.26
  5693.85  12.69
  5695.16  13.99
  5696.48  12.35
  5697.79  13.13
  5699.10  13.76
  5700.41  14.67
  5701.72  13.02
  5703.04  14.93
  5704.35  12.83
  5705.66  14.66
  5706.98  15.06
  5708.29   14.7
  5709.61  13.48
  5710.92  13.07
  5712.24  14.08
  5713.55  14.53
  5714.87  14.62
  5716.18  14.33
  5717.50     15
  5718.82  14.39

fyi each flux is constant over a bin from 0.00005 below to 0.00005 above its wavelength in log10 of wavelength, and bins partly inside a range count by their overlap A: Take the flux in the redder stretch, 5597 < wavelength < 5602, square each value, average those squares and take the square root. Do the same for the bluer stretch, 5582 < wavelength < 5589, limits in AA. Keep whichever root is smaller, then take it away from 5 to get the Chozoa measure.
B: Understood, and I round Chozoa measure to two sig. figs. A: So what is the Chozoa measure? -9.2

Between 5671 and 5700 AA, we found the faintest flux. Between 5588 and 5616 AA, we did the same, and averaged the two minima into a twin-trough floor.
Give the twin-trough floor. 12.8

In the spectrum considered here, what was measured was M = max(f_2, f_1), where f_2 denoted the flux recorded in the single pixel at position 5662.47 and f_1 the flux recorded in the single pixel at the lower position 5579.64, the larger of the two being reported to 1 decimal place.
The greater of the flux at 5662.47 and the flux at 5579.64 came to 14.5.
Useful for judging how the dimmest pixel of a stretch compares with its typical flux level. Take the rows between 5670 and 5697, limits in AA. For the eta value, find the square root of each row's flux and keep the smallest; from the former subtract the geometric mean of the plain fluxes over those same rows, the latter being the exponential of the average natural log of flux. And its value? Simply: -10.5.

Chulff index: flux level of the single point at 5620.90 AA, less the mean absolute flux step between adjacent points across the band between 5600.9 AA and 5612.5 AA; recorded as 15.5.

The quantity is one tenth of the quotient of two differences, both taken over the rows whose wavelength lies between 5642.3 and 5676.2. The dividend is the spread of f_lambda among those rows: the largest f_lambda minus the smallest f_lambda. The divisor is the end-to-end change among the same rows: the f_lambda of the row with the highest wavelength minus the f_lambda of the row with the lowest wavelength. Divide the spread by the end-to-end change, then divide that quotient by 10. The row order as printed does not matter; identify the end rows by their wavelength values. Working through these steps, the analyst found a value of -0.4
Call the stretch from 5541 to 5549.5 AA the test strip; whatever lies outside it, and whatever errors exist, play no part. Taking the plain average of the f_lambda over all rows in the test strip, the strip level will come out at 14.4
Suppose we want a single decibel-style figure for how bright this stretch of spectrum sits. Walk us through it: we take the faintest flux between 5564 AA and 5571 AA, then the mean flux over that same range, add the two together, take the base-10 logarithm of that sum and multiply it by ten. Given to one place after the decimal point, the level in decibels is 14.8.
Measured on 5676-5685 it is 14.3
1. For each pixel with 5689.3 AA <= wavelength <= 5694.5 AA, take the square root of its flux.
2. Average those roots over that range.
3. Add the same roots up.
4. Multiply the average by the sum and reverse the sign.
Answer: -55.1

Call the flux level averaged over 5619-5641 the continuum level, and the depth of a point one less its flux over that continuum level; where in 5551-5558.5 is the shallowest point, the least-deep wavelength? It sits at 5557.84 AA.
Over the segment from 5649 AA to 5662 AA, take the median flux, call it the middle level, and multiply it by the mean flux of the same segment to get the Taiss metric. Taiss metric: 204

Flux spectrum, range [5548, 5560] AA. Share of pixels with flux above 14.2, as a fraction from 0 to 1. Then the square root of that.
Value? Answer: 0.58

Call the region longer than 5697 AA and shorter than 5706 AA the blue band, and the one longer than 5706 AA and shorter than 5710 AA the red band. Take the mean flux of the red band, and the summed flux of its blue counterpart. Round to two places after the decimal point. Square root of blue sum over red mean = 2.59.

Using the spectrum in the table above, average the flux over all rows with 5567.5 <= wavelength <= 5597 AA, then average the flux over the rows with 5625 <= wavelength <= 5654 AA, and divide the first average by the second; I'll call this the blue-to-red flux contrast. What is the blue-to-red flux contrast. 0.98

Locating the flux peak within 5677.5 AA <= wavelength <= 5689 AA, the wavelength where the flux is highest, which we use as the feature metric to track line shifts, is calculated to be 5682.07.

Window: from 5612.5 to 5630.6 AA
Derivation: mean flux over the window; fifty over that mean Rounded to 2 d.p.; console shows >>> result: 3.23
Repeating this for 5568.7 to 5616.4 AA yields 3.37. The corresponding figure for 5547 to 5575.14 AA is 3.33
